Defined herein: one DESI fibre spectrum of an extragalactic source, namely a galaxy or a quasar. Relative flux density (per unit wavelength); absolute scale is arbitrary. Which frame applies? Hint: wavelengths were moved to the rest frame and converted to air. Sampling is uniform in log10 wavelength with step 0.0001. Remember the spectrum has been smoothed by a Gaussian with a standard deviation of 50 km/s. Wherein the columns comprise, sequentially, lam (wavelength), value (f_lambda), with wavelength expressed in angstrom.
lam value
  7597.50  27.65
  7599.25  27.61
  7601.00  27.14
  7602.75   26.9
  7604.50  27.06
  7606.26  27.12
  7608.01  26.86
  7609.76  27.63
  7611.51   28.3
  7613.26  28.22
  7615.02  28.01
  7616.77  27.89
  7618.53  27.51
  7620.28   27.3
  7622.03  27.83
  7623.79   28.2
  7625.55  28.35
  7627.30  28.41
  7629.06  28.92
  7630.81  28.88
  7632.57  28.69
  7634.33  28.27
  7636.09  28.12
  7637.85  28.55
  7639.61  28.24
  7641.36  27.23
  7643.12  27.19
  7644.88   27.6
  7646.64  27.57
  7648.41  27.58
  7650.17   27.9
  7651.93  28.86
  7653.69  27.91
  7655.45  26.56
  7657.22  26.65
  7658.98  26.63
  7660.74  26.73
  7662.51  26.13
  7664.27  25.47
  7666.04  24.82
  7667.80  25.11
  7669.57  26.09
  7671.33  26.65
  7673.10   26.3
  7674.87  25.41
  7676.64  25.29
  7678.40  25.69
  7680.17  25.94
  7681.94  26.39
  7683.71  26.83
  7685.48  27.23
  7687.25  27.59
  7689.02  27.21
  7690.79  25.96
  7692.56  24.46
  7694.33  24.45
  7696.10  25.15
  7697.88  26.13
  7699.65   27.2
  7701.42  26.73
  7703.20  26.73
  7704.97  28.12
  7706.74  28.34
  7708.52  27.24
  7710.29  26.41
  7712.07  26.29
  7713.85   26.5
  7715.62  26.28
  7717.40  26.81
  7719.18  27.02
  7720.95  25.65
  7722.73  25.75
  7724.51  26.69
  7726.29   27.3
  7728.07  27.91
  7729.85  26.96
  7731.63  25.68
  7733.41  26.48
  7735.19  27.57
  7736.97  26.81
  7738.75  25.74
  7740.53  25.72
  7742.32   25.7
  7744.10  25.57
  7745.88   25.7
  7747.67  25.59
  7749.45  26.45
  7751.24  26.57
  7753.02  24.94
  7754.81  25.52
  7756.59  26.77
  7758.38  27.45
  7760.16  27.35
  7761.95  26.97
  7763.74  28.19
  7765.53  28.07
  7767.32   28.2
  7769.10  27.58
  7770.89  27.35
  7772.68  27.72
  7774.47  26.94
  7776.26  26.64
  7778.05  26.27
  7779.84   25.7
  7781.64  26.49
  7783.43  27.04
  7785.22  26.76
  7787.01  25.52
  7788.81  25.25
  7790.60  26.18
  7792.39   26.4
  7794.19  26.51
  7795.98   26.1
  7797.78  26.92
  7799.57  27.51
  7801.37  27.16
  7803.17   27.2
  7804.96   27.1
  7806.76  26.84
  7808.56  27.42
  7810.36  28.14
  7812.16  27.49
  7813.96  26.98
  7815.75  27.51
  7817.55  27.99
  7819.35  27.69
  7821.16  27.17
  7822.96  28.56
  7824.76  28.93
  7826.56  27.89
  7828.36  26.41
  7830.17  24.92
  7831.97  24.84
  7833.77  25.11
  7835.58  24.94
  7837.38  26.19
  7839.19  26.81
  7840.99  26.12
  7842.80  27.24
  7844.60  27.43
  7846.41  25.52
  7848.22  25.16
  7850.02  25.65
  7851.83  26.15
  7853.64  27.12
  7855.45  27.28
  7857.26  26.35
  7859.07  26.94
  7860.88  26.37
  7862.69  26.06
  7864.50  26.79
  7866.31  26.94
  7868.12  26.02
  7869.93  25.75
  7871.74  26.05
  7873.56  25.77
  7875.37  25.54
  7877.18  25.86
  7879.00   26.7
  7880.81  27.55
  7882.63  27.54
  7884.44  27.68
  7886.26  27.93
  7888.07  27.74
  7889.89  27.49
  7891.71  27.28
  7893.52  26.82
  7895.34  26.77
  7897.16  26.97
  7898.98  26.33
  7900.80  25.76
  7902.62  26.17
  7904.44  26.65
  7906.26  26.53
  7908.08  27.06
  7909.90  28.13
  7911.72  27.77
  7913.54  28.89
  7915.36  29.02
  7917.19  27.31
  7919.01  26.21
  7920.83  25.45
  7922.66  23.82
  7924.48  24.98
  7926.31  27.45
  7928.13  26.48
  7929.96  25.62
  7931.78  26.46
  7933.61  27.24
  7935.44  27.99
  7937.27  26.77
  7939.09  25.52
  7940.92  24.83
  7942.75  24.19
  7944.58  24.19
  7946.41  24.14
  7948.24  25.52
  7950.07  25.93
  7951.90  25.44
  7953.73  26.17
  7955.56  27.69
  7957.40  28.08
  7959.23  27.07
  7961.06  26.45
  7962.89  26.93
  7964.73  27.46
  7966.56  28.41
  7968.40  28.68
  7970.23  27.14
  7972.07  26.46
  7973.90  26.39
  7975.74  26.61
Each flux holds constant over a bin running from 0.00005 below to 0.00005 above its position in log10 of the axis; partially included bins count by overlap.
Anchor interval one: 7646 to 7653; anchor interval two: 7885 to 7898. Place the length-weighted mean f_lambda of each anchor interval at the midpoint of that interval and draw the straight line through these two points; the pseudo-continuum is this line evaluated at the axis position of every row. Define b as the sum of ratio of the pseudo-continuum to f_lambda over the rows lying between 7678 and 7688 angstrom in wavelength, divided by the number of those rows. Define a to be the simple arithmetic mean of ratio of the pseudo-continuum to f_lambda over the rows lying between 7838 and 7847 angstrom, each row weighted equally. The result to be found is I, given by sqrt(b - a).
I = 0.13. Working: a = 1.03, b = 1.05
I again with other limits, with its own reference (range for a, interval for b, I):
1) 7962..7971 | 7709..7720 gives 0.26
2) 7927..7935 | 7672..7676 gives 0.23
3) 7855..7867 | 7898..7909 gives 0.07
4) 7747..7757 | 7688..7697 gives 0.17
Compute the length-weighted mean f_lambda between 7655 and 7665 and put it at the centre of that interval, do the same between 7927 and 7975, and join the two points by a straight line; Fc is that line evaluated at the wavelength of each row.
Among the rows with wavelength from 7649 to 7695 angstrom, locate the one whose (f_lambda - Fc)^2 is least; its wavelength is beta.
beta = 7681.94 angstrom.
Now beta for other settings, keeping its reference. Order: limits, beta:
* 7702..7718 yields 7710.29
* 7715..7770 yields 7749.45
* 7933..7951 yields 7937.27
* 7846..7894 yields 7860.88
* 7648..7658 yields 7655.45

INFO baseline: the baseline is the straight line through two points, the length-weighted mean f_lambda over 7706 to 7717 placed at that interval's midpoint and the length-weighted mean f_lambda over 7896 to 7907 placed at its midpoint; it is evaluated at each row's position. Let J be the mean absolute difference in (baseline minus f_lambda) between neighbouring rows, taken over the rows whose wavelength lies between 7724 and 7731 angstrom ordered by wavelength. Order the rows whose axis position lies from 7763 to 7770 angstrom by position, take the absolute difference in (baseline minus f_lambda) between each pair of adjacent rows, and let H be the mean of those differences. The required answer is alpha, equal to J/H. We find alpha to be 2.5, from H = 0.3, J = 0.72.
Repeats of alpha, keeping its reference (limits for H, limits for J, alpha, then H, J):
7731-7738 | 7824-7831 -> 1.5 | 0.9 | 1.33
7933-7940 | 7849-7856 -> 0.5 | 1.1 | 0.55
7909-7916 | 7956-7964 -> 1.3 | 0.5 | 0.70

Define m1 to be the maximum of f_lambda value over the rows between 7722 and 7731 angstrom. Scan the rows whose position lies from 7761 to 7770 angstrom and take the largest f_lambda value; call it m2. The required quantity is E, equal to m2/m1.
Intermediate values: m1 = 27.91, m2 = 28.2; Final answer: 1.01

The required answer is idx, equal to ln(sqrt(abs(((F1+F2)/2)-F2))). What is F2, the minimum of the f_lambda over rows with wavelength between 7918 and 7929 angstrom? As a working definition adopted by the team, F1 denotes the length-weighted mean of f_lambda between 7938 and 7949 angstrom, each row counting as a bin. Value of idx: -0.4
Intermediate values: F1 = 24.8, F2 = 23.82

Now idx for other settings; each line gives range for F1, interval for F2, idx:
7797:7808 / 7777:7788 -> -0.1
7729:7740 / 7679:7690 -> -0.6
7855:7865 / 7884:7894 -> -1.1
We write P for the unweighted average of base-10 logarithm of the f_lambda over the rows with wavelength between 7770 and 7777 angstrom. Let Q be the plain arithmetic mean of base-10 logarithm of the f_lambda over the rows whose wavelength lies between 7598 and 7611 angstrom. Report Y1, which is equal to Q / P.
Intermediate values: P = 1.43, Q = 1.43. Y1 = 1.00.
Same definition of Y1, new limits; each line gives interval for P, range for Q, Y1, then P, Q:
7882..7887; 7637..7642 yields 1.00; 1.44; 1.45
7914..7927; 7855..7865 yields 1.00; 1.42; 1.43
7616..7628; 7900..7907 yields 0.98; 1.45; 1.42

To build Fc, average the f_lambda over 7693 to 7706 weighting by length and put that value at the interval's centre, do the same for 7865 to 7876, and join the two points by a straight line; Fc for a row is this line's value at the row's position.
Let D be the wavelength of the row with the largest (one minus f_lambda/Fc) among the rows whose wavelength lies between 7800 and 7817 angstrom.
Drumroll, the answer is 7806.76 angstrom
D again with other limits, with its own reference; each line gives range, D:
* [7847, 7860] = 7848.22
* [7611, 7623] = 7620.28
